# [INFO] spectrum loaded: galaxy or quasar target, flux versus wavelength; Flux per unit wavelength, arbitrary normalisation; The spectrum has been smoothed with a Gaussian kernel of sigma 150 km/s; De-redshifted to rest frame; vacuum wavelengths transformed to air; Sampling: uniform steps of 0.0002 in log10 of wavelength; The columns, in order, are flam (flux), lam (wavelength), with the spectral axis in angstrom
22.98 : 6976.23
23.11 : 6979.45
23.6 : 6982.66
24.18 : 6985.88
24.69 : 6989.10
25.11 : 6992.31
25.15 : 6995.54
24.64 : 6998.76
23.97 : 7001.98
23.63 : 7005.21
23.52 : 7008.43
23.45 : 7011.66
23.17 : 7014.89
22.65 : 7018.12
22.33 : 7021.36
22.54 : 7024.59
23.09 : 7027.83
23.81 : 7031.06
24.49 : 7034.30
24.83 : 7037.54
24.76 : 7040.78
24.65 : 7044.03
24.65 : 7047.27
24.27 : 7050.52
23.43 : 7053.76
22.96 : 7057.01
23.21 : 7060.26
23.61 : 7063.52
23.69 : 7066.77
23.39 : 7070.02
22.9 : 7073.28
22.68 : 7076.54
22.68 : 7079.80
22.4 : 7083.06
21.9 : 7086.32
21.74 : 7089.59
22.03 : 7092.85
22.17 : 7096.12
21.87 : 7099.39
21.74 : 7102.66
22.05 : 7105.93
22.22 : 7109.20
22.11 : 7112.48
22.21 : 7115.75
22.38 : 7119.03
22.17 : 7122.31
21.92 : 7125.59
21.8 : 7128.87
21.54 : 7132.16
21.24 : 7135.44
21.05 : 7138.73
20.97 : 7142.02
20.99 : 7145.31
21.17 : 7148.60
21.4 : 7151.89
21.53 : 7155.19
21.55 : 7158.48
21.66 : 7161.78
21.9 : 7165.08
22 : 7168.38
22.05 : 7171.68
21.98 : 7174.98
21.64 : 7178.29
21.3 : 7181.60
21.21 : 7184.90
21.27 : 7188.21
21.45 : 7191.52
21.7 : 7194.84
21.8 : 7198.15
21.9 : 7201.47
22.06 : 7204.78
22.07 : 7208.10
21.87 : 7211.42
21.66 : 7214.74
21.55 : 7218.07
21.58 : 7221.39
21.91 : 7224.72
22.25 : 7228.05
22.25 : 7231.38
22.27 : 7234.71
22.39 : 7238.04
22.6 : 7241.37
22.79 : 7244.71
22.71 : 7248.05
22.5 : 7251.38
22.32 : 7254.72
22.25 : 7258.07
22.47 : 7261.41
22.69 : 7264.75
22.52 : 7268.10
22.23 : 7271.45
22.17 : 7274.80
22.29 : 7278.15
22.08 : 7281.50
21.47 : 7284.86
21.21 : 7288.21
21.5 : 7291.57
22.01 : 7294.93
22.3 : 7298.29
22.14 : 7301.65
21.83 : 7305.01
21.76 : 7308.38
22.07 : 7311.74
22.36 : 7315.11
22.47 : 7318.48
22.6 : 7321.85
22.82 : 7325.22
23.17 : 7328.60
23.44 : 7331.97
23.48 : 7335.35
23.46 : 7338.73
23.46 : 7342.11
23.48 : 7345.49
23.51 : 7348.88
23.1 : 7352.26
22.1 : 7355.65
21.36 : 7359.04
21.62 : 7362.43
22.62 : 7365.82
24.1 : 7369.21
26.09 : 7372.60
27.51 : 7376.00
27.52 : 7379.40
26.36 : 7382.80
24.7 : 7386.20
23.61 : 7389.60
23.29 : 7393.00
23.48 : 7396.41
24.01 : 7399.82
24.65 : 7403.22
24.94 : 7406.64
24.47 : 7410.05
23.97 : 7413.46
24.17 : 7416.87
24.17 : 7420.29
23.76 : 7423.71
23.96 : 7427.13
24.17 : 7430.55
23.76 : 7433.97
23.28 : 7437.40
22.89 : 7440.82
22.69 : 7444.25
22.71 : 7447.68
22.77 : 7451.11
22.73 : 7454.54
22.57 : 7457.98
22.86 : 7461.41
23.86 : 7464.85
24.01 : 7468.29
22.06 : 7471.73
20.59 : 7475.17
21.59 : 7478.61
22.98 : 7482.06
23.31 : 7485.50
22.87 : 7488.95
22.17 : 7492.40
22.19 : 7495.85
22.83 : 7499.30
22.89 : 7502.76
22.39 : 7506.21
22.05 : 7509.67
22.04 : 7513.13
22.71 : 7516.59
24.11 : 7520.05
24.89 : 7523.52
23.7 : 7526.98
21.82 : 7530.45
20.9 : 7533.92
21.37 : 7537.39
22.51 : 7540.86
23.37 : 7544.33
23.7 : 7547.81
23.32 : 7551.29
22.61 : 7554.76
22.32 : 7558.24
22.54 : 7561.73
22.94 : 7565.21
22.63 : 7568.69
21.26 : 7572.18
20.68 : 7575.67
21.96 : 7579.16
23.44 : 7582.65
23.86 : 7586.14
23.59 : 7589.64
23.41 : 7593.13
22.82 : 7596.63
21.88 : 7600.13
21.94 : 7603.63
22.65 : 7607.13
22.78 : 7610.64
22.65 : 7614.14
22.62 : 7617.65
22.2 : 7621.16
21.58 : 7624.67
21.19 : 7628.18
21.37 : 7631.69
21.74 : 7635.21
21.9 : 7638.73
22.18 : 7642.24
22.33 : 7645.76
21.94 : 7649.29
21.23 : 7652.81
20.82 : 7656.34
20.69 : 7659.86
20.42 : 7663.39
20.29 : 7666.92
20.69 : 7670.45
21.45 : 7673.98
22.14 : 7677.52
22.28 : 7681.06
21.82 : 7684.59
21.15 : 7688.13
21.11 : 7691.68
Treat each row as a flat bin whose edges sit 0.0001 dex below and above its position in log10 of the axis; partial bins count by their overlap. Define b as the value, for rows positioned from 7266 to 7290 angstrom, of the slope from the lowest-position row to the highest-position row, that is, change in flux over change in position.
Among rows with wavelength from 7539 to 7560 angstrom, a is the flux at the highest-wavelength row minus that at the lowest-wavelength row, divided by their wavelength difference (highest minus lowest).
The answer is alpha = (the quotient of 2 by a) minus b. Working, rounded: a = -0.01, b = -0.07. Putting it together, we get -183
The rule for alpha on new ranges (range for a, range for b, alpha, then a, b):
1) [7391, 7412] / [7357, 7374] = 29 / 0.07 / 0.35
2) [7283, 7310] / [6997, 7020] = 162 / 0.01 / -0.10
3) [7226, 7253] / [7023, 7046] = 187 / 0.01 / 0.11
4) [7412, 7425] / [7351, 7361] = -97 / -0.02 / -0.26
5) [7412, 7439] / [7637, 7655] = -69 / -0.03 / -0.05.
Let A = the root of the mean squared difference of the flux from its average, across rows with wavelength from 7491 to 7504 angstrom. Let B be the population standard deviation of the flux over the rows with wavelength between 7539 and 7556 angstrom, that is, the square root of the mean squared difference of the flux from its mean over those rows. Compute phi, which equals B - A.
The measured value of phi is 0.1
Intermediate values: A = 0.34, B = 0.46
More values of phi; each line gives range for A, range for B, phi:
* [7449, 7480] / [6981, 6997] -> -0.4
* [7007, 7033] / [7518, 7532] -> 0.6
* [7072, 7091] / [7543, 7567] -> 0.0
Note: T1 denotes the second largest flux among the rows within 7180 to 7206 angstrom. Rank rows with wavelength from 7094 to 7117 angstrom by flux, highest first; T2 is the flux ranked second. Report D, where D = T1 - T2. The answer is -0.3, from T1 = 21.9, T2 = 22.21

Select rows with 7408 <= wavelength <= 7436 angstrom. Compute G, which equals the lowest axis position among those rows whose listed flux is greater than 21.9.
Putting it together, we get 7410.05 angstrom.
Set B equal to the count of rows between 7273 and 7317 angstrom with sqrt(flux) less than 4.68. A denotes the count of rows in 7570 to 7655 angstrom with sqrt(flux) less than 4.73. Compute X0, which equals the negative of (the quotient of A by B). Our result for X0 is -3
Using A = 15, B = 5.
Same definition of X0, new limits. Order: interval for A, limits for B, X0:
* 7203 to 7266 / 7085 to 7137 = -2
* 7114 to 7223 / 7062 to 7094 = -16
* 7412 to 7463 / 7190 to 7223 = 0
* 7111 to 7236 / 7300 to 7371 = -9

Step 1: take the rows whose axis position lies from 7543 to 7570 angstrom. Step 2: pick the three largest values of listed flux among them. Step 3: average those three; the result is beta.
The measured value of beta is 23.5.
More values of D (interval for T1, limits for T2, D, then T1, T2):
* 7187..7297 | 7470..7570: -1.4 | 22.71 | 24.11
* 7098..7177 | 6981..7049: -2.9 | 22.22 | 25.11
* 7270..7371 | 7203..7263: 0.8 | 23.51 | 22.71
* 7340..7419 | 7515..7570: 3.4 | 27.51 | 24.11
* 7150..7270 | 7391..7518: -1.9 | 22.71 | 24.65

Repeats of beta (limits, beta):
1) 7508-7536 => 24.2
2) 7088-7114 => 22.2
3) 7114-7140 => 22.3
